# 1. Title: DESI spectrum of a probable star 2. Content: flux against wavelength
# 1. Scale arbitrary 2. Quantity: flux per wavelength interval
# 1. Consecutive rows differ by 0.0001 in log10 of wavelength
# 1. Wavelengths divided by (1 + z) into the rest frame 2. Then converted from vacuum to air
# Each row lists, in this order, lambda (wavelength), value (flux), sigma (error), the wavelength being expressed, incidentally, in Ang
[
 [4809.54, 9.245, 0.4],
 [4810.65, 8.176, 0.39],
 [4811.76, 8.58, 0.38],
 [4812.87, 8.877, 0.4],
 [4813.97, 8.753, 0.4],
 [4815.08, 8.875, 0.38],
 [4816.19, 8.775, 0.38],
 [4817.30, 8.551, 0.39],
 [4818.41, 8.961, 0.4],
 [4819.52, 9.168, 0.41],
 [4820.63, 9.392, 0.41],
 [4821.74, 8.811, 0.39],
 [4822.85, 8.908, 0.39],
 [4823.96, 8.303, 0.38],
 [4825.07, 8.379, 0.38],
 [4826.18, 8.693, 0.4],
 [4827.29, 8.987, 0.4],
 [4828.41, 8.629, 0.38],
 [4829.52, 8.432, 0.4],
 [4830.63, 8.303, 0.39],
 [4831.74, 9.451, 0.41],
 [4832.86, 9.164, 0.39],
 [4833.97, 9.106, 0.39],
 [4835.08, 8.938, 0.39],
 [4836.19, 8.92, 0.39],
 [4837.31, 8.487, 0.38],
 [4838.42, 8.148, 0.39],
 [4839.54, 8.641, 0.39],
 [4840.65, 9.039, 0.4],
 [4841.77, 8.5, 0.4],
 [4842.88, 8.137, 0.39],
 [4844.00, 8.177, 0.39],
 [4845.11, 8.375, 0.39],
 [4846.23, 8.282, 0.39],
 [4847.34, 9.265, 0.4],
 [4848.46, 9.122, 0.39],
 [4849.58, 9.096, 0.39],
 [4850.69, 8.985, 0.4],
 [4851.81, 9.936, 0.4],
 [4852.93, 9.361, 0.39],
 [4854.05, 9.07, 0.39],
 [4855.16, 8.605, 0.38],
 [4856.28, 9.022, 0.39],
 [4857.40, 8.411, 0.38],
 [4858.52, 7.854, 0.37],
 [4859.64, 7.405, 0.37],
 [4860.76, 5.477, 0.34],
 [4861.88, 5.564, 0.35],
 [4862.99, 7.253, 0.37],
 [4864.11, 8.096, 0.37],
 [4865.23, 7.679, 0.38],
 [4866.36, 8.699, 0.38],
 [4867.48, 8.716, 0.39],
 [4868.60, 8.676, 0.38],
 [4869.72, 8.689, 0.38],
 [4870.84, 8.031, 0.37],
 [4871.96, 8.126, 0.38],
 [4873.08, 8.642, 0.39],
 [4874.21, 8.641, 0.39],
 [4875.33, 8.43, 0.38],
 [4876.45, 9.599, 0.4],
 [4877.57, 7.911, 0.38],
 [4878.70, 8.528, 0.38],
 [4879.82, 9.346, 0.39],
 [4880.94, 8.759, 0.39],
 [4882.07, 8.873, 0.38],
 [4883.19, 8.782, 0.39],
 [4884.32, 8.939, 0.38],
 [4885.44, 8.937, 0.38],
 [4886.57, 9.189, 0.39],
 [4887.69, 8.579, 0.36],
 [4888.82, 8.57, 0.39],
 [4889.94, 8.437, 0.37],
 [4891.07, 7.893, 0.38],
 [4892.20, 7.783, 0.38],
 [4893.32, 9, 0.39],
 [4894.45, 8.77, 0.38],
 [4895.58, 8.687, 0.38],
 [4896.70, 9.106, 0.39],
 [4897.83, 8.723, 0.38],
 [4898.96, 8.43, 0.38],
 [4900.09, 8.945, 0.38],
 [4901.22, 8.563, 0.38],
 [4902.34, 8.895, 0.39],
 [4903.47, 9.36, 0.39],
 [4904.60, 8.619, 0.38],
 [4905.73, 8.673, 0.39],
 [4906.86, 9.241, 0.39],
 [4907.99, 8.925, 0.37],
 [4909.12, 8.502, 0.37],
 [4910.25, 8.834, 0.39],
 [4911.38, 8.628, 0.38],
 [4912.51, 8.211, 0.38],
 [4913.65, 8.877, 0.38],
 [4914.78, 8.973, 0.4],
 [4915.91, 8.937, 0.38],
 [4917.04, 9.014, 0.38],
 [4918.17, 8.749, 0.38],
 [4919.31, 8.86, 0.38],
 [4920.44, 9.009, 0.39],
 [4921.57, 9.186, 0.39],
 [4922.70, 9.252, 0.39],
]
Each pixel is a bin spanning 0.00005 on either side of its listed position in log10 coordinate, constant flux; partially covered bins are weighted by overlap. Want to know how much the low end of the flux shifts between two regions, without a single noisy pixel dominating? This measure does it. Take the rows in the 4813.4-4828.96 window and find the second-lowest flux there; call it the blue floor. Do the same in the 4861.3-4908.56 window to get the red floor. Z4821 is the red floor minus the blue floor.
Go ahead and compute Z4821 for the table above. -1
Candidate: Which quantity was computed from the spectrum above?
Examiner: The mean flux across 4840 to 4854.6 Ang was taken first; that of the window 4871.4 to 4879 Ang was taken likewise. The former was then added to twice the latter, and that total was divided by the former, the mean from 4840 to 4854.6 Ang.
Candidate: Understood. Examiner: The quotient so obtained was 2.93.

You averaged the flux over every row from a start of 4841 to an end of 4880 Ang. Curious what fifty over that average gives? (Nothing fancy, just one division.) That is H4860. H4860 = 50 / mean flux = 5.96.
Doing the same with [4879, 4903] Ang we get 5.73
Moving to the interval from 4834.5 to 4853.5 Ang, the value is 5.69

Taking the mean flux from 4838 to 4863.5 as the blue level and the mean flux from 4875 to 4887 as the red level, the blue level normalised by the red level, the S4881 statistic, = 0.942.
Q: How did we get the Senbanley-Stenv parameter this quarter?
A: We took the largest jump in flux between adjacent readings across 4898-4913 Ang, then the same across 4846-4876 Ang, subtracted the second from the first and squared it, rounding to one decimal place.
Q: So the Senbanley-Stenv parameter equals 1.4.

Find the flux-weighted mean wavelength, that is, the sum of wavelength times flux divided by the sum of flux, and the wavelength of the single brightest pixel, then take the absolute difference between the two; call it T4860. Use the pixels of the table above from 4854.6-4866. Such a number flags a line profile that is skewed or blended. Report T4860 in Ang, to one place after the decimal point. 3.7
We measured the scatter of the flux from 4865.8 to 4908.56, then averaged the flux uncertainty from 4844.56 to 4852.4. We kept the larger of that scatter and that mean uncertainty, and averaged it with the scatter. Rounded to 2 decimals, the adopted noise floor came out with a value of 0.40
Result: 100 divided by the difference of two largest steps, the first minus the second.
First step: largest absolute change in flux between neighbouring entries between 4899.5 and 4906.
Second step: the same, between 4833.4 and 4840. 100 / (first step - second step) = 403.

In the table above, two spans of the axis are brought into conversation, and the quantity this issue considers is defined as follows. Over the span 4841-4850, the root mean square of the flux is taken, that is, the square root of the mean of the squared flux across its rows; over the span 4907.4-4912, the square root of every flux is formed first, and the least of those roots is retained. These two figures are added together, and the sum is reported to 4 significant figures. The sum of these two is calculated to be 11.55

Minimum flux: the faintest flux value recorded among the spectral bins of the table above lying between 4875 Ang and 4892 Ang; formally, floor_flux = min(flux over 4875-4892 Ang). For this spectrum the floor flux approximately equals 7.893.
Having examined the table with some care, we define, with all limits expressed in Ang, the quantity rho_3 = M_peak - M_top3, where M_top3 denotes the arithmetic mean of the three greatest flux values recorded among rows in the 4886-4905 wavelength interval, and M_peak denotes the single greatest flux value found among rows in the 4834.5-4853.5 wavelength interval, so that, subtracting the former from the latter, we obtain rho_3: 0.7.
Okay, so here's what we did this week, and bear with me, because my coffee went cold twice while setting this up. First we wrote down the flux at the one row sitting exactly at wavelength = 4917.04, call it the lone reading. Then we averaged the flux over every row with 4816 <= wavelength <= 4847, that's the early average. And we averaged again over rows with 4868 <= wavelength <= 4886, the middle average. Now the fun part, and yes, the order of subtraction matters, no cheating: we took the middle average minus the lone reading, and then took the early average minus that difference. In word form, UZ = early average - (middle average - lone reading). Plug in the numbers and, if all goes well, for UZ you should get 9.03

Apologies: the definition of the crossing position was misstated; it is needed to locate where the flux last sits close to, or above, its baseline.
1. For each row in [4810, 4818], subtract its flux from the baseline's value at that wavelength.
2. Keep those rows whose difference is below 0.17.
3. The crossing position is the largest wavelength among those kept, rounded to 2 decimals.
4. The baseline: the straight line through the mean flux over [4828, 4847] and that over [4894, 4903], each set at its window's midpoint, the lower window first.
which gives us 4817.30 Ang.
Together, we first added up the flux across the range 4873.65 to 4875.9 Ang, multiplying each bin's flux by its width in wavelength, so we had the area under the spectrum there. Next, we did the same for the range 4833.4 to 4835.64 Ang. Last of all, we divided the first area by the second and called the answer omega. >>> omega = 0.95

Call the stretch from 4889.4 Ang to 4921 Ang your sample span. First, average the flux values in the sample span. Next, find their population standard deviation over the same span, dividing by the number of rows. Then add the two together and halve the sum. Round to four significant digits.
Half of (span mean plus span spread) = 4.544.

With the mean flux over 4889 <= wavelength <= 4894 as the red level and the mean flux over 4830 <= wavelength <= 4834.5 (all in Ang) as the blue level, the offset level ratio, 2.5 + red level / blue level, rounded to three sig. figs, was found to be 3.42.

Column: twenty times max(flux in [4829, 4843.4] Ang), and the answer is 189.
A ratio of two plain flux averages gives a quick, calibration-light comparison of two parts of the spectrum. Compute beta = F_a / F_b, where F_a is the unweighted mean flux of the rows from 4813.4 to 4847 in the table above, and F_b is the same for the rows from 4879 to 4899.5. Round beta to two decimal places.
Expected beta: 1.00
